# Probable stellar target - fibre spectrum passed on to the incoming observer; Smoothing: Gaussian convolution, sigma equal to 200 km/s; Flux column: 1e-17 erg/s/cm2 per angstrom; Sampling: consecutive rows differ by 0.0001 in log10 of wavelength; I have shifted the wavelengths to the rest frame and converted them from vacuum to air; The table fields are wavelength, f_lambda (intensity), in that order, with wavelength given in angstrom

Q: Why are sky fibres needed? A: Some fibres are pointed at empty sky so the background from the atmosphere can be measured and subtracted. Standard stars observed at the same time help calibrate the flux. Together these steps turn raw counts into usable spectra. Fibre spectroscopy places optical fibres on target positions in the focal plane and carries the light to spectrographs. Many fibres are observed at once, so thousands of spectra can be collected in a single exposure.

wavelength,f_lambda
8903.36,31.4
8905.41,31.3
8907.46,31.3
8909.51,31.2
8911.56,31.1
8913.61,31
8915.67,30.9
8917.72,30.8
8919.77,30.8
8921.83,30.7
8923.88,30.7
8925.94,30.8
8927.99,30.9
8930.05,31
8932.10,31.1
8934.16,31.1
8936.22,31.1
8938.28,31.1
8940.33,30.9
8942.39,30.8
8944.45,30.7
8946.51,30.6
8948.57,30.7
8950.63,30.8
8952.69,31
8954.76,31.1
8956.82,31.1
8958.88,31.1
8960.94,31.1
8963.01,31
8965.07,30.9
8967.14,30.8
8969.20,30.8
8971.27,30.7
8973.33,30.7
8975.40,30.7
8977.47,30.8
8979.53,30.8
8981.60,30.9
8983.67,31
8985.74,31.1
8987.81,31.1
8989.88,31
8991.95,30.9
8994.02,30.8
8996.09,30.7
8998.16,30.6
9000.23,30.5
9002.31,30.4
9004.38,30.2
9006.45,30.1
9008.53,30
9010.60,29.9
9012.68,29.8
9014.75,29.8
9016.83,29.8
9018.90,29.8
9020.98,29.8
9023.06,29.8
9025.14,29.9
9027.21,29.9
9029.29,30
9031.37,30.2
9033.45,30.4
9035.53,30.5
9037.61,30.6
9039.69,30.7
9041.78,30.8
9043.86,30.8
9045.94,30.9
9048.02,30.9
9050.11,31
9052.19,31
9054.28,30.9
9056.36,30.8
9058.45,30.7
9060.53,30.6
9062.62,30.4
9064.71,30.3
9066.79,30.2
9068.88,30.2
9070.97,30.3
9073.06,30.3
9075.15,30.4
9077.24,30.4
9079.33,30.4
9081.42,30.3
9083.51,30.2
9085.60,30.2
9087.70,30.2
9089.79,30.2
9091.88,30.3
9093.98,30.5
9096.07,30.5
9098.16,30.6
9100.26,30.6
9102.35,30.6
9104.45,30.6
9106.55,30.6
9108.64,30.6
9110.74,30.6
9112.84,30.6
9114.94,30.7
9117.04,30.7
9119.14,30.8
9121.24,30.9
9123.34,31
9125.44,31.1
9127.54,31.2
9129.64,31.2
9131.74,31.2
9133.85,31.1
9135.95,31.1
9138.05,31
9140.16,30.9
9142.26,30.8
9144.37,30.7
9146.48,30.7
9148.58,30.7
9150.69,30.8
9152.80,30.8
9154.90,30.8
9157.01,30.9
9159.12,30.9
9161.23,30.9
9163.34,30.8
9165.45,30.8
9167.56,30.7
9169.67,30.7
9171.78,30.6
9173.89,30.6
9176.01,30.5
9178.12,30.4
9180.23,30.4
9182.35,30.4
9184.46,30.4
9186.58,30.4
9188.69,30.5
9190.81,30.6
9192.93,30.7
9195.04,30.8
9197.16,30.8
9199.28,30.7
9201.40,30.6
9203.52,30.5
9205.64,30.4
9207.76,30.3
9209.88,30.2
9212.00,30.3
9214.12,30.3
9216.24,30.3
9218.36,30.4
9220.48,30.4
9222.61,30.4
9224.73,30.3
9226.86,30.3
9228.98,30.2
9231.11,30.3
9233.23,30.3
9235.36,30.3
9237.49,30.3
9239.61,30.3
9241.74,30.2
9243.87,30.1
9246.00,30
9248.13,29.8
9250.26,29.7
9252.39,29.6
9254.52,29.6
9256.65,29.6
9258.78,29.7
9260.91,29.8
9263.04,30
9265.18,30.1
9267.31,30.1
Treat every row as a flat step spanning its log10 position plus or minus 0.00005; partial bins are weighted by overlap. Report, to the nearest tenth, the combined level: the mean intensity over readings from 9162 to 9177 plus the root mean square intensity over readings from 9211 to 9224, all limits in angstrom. 61.0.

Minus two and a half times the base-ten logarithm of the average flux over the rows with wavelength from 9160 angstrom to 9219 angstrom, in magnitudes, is -3.71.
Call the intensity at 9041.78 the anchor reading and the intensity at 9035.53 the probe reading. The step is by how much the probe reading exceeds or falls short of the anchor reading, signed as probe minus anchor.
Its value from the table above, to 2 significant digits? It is -0.30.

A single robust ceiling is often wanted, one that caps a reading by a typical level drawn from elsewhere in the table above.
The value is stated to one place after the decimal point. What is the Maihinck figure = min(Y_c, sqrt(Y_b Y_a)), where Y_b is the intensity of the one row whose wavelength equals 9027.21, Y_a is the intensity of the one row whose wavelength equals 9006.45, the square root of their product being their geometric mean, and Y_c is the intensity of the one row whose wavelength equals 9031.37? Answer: 30.0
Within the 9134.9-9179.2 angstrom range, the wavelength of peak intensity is 9135.95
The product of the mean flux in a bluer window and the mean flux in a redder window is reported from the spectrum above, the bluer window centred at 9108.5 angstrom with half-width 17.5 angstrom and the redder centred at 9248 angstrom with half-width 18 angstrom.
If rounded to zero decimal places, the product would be 919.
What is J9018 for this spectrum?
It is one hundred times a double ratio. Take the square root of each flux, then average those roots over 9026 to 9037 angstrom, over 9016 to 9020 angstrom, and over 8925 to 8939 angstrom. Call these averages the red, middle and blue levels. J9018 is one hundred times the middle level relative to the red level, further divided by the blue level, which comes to 17.8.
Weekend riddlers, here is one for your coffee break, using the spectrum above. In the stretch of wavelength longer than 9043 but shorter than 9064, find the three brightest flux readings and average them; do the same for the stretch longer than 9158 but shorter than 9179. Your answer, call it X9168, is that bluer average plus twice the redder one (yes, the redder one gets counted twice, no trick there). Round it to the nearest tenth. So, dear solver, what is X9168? 92.7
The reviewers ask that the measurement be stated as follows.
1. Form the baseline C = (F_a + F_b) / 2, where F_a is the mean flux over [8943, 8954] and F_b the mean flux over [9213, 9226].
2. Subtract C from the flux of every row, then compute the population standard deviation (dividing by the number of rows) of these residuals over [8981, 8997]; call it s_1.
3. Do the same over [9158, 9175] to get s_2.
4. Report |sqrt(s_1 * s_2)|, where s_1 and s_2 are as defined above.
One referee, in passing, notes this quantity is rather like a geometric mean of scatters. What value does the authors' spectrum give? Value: 0.121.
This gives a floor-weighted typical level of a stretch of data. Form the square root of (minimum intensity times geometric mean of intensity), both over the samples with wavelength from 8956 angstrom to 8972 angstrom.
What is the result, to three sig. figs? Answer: 30.8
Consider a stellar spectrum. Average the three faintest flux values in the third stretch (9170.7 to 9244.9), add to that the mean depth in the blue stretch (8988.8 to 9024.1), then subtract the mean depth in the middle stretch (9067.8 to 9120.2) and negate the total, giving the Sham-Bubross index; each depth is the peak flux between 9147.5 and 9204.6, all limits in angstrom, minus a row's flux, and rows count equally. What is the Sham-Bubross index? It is -30.4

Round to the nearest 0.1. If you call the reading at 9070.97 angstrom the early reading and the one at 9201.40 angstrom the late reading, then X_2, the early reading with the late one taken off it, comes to -0.3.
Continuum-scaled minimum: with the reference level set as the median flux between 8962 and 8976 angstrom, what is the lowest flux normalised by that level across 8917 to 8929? 1.00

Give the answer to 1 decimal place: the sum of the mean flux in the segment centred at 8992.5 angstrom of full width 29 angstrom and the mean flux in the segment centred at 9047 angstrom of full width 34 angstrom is 61.4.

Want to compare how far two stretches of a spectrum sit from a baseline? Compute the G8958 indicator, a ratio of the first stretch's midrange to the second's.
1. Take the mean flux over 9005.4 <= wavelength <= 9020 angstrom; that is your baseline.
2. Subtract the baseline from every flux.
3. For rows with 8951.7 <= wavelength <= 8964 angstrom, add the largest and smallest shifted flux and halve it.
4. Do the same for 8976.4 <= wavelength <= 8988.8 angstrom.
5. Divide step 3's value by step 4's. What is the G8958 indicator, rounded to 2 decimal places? 1.09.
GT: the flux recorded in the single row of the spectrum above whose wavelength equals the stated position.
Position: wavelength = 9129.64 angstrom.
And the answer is 31.2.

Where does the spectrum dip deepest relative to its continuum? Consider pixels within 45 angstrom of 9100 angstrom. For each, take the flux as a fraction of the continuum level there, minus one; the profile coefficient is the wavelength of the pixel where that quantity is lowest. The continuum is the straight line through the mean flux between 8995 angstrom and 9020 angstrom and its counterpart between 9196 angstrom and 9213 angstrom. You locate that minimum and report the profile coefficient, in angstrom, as 9089.79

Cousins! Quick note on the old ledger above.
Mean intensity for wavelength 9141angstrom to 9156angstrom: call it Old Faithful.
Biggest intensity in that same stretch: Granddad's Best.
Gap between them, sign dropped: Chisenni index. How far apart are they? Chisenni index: 0.04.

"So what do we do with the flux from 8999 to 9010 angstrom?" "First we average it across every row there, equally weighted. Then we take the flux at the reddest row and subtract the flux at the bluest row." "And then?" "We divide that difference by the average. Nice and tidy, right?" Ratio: -0.017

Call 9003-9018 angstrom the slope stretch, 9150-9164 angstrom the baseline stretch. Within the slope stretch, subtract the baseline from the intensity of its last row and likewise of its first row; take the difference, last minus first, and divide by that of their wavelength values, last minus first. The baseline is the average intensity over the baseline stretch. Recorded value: -0.032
